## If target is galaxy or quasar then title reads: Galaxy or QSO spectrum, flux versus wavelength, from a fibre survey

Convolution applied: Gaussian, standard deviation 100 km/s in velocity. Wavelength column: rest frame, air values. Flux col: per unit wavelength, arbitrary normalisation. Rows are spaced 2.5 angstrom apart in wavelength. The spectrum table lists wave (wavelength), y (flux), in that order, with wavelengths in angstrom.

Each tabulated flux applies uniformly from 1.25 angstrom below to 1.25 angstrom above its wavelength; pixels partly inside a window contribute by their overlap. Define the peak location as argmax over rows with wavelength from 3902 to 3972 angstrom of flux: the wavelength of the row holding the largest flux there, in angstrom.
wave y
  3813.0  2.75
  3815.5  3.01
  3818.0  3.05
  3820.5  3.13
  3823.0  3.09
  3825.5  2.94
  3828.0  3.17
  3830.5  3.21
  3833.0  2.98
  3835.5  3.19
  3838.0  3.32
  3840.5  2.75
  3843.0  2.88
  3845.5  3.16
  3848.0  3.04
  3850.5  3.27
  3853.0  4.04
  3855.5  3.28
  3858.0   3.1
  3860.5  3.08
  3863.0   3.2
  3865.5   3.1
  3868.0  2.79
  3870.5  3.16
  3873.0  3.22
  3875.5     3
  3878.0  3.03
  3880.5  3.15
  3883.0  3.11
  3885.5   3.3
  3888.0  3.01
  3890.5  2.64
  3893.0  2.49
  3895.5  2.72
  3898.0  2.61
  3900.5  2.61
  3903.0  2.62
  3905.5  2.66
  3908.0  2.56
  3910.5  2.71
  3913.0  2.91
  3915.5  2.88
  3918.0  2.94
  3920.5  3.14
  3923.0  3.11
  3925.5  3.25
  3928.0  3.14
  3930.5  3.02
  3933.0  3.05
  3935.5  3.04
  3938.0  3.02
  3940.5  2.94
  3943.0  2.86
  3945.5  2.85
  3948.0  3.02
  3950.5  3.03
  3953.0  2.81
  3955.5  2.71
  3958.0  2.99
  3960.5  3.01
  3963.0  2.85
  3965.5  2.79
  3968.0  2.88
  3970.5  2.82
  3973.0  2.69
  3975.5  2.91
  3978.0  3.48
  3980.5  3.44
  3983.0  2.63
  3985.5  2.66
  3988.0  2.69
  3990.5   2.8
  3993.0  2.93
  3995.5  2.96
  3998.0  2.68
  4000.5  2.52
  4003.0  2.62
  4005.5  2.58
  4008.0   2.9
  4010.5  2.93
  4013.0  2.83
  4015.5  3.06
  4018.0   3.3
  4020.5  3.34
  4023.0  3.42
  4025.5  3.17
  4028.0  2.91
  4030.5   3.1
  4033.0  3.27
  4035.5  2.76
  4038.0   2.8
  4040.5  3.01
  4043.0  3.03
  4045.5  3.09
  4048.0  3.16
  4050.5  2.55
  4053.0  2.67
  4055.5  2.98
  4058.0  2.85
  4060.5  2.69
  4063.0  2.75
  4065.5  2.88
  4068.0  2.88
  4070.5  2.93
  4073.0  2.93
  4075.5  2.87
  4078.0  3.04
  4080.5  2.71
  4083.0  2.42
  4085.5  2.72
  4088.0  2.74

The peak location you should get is 3925.5 angstrom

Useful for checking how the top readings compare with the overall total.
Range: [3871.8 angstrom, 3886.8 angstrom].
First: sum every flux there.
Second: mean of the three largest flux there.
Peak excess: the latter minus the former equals -15.6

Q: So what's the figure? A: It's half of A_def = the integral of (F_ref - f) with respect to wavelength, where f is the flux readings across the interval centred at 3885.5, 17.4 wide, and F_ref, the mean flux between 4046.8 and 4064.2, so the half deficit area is -1.4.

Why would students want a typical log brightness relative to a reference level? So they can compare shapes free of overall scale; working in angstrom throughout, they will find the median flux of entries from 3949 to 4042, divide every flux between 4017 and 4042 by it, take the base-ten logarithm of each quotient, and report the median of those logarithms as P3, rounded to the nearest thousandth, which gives 0.034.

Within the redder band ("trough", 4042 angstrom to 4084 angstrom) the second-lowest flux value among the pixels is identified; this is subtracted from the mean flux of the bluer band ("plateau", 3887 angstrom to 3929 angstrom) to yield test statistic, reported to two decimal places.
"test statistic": 0.27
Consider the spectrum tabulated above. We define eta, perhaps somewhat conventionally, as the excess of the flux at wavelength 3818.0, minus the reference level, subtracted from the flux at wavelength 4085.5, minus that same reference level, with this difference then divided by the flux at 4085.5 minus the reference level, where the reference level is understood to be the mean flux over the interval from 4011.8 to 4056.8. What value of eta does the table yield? 1.08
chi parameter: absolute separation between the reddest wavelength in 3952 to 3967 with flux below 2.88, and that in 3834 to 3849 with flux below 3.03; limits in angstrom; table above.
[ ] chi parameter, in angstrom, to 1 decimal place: 122.5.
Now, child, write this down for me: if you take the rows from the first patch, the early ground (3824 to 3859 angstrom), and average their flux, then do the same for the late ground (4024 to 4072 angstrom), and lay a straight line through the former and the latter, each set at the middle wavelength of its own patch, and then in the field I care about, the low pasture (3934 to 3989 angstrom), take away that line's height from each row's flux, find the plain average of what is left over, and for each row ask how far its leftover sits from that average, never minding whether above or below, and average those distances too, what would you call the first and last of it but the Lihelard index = 0.15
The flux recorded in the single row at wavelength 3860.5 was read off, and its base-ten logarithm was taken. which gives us 0.489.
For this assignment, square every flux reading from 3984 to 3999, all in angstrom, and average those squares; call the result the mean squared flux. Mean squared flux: 7.8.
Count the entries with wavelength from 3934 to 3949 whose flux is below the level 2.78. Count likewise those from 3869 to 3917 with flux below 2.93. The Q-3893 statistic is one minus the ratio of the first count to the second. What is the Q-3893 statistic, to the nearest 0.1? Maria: 1.0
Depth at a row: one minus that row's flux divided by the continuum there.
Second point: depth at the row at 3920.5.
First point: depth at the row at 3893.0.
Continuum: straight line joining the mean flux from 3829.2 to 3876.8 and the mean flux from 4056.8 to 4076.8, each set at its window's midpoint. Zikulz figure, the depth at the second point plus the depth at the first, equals 0.17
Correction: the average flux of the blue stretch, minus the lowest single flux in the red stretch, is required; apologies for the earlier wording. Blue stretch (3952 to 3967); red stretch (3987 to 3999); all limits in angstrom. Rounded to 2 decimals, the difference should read 0.18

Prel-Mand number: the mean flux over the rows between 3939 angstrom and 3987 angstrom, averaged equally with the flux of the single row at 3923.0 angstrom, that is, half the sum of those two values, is 3.01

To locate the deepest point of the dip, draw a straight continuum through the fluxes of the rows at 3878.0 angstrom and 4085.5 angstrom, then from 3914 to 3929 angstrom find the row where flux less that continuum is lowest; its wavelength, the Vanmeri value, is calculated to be 3915.5 angstrom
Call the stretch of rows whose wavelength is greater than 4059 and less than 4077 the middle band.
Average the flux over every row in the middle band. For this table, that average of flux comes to 2.85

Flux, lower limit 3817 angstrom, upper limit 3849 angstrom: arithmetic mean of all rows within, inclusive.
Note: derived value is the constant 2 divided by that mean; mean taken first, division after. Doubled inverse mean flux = 0.65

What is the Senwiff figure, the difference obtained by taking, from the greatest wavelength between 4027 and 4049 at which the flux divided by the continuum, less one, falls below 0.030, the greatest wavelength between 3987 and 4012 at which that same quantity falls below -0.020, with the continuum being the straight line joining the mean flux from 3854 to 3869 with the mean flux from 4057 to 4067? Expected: 32.5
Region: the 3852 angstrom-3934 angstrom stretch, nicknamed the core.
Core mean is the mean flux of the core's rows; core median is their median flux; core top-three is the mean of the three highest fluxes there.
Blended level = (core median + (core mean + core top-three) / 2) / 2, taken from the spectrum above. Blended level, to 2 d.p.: 3.15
